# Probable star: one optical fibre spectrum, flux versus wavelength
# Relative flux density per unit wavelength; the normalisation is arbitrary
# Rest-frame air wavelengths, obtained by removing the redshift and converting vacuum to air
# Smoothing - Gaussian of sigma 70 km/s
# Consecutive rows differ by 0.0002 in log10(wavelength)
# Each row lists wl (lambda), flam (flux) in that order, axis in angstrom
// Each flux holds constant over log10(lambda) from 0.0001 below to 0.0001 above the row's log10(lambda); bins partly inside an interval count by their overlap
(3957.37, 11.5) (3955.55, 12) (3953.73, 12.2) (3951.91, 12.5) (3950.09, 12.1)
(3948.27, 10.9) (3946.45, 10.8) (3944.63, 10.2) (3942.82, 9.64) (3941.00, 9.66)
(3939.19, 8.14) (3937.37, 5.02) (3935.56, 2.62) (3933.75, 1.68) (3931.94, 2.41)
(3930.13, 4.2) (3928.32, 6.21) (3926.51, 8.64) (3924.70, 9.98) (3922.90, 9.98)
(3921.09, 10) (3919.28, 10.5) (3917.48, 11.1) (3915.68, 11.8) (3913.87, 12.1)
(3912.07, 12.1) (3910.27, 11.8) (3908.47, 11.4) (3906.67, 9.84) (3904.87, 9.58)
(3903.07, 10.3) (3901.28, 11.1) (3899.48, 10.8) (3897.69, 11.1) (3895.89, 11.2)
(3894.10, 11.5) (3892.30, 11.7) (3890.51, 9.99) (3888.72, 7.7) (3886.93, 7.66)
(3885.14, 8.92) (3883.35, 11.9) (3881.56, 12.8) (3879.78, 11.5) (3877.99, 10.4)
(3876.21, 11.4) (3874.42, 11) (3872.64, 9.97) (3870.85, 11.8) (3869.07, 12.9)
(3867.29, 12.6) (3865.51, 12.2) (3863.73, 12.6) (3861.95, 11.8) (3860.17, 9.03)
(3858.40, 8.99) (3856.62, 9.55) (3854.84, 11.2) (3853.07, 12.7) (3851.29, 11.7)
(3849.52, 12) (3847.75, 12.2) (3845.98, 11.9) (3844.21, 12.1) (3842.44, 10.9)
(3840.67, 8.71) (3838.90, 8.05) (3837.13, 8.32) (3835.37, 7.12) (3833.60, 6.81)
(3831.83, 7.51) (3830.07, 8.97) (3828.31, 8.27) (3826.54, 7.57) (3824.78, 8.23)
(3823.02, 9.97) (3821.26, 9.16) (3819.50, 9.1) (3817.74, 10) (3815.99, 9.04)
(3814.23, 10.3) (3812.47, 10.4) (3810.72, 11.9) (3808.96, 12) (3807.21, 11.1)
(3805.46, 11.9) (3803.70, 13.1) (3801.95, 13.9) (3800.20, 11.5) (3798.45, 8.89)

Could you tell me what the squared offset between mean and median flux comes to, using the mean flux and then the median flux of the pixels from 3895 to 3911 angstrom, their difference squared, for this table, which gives 0.10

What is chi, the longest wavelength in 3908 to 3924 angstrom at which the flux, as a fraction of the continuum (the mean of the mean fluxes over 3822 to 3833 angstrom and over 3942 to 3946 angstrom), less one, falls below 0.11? 3922.90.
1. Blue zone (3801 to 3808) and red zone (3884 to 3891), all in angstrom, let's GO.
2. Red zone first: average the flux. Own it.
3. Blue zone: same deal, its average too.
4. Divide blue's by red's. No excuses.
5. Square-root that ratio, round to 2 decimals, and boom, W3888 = 1.21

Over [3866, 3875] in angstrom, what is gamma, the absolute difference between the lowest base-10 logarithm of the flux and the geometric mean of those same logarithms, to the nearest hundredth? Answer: 0.07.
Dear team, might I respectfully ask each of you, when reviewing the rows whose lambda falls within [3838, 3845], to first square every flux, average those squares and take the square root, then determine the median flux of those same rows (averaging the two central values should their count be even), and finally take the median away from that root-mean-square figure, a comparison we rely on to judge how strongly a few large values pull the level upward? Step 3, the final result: 0.27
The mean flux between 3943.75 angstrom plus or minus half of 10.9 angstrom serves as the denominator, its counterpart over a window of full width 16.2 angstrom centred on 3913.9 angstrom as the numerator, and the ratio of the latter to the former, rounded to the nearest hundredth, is 1.13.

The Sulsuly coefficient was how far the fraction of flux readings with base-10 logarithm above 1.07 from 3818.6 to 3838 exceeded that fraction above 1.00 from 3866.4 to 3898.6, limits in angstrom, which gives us -0.7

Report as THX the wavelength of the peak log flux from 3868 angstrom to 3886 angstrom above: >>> 3869.07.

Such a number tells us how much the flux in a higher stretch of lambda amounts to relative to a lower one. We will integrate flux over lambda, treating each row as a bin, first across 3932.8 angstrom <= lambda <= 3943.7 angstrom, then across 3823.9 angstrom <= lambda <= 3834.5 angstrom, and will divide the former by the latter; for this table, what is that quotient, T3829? 0.80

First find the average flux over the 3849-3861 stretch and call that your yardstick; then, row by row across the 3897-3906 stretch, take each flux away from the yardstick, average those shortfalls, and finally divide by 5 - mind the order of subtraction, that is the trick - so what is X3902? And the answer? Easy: 0.03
